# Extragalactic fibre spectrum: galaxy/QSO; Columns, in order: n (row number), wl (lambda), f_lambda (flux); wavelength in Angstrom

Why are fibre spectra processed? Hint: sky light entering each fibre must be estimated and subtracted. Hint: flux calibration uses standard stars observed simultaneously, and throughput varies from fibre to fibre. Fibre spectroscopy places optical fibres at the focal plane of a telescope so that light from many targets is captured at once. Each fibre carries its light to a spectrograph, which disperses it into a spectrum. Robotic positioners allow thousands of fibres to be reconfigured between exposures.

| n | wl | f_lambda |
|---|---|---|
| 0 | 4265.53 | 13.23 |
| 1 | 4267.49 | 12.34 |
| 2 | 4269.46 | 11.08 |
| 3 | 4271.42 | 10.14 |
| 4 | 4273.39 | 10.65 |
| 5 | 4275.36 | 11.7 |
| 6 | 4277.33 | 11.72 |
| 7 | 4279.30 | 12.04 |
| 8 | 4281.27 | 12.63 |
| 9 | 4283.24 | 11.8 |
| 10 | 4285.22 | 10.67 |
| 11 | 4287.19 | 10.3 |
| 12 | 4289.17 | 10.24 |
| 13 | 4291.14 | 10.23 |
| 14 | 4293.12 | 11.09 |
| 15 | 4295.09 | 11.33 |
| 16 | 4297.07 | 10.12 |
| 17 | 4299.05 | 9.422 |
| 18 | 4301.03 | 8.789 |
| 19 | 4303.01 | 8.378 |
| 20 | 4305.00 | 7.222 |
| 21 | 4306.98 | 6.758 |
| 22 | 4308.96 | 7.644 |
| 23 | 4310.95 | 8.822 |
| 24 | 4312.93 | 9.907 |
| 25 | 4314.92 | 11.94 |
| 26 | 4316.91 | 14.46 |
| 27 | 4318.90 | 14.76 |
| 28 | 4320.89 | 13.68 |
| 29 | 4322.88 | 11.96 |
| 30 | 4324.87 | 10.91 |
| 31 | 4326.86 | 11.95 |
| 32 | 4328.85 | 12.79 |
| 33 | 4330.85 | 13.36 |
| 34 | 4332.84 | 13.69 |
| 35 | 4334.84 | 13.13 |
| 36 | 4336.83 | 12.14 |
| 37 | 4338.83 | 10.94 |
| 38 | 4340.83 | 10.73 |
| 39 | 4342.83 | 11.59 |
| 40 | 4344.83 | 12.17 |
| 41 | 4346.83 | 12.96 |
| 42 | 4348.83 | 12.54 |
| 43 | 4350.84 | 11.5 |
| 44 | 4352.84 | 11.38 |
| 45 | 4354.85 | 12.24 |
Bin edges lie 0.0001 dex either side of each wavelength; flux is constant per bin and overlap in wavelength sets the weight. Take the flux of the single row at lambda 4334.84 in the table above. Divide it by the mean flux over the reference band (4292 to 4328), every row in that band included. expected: 1.25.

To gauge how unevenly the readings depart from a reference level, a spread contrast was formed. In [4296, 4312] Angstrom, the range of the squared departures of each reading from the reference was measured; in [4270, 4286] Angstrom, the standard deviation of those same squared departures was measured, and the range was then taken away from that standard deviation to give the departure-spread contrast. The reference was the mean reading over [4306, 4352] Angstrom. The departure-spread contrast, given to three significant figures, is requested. -21.4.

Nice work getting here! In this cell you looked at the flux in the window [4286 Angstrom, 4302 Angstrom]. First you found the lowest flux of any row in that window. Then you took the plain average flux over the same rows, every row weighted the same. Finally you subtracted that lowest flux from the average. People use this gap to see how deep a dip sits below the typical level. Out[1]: 1.4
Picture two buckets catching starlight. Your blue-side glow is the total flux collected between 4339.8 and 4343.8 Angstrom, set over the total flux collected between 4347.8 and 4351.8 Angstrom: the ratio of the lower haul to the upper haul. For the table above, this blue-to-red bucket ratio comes 0.9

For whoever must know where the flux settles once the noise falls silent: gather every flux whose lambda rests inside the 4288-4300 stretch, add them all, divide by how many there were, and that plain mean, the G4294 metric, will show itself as 10.4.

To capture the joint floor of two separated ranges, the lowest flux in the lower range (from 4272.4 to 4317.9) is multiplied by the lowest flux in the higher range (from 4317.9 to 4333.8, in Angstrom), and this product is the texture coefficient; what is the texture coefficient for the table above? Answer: 74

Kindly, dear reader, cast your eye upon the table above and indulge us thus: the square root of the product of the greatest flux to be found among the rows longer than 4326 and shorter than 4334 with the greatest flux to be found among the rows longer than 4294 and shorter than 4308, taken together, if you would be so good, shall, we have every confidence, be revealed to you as 12.5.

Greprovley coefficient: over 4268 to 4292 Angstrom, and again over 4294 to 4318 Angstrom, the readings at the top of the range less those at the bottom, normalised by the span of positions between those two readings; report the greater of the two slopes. 0.14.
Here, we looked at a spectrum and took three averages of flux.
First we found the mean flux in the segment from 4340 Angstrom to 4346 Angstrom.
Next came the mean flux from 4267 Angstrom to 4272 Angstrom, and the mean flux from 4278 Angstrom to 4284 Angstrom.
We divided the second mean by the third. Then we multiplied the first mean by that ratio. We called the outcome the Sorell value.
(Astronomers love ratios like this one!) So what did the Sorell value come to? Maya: 10.6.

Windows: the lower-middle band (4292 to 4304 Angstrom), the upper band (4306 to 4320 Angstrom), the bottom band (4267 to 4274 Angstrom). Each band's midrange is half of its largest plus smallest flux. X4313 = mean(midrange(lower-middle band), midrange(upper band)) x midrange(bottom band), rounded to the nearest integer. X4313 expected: 116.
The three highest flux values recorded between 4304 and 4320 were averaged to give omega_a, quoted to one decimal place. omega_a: 13.7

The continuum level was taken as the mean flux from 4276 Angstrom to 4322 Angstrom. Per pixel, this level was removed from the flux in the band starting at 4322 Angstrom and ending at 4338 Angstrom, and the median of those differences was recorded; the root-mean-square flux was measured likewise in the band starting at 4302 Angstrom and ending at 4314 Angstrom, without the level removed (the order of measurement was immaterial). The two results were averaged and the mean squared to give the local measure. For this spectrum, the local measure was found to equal 25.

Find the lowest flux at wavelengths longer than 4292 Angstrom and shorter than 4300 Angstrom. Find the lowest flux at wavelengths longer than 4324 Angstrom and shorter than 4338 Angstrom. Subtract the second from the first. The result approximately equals -1.5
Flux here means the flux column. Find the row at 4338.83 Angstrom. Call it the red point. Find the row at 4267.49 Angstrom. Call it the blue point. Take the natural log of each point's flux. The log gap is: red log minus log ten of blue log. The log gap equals 1.99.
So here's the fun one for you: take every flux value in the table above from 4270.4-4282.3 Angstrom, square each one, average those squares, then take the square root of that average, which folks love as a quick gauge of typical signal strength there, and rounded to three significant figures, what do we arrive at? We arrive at 11.5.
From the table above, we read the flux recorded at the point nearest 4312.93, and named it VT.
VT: 9.907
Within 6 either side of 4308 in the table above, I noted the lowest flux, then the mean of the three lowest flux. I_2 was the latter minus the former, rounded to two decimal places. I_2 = 0.45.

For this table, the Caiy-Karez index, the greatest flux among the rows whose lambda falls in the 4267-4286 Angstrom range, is 12.63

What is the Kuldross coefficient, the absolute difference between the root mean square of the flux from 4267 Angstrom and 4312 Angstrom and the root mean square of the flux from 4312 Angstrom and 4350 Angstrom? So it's 2.1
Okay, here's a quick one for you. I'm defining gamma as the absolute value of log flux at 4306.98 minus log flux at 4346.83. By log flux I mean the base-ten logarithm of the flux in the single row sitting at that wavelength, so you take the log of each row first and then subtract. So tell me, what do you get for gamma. 0.283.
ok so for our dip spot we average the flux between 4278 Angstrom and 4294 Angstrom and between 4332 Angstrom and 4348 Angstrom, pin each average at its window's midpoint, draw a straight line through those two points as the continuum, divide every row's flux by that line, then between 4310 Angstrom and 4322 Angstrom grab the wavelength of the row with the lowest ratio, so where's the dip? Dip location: 4310.95 Angstrom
